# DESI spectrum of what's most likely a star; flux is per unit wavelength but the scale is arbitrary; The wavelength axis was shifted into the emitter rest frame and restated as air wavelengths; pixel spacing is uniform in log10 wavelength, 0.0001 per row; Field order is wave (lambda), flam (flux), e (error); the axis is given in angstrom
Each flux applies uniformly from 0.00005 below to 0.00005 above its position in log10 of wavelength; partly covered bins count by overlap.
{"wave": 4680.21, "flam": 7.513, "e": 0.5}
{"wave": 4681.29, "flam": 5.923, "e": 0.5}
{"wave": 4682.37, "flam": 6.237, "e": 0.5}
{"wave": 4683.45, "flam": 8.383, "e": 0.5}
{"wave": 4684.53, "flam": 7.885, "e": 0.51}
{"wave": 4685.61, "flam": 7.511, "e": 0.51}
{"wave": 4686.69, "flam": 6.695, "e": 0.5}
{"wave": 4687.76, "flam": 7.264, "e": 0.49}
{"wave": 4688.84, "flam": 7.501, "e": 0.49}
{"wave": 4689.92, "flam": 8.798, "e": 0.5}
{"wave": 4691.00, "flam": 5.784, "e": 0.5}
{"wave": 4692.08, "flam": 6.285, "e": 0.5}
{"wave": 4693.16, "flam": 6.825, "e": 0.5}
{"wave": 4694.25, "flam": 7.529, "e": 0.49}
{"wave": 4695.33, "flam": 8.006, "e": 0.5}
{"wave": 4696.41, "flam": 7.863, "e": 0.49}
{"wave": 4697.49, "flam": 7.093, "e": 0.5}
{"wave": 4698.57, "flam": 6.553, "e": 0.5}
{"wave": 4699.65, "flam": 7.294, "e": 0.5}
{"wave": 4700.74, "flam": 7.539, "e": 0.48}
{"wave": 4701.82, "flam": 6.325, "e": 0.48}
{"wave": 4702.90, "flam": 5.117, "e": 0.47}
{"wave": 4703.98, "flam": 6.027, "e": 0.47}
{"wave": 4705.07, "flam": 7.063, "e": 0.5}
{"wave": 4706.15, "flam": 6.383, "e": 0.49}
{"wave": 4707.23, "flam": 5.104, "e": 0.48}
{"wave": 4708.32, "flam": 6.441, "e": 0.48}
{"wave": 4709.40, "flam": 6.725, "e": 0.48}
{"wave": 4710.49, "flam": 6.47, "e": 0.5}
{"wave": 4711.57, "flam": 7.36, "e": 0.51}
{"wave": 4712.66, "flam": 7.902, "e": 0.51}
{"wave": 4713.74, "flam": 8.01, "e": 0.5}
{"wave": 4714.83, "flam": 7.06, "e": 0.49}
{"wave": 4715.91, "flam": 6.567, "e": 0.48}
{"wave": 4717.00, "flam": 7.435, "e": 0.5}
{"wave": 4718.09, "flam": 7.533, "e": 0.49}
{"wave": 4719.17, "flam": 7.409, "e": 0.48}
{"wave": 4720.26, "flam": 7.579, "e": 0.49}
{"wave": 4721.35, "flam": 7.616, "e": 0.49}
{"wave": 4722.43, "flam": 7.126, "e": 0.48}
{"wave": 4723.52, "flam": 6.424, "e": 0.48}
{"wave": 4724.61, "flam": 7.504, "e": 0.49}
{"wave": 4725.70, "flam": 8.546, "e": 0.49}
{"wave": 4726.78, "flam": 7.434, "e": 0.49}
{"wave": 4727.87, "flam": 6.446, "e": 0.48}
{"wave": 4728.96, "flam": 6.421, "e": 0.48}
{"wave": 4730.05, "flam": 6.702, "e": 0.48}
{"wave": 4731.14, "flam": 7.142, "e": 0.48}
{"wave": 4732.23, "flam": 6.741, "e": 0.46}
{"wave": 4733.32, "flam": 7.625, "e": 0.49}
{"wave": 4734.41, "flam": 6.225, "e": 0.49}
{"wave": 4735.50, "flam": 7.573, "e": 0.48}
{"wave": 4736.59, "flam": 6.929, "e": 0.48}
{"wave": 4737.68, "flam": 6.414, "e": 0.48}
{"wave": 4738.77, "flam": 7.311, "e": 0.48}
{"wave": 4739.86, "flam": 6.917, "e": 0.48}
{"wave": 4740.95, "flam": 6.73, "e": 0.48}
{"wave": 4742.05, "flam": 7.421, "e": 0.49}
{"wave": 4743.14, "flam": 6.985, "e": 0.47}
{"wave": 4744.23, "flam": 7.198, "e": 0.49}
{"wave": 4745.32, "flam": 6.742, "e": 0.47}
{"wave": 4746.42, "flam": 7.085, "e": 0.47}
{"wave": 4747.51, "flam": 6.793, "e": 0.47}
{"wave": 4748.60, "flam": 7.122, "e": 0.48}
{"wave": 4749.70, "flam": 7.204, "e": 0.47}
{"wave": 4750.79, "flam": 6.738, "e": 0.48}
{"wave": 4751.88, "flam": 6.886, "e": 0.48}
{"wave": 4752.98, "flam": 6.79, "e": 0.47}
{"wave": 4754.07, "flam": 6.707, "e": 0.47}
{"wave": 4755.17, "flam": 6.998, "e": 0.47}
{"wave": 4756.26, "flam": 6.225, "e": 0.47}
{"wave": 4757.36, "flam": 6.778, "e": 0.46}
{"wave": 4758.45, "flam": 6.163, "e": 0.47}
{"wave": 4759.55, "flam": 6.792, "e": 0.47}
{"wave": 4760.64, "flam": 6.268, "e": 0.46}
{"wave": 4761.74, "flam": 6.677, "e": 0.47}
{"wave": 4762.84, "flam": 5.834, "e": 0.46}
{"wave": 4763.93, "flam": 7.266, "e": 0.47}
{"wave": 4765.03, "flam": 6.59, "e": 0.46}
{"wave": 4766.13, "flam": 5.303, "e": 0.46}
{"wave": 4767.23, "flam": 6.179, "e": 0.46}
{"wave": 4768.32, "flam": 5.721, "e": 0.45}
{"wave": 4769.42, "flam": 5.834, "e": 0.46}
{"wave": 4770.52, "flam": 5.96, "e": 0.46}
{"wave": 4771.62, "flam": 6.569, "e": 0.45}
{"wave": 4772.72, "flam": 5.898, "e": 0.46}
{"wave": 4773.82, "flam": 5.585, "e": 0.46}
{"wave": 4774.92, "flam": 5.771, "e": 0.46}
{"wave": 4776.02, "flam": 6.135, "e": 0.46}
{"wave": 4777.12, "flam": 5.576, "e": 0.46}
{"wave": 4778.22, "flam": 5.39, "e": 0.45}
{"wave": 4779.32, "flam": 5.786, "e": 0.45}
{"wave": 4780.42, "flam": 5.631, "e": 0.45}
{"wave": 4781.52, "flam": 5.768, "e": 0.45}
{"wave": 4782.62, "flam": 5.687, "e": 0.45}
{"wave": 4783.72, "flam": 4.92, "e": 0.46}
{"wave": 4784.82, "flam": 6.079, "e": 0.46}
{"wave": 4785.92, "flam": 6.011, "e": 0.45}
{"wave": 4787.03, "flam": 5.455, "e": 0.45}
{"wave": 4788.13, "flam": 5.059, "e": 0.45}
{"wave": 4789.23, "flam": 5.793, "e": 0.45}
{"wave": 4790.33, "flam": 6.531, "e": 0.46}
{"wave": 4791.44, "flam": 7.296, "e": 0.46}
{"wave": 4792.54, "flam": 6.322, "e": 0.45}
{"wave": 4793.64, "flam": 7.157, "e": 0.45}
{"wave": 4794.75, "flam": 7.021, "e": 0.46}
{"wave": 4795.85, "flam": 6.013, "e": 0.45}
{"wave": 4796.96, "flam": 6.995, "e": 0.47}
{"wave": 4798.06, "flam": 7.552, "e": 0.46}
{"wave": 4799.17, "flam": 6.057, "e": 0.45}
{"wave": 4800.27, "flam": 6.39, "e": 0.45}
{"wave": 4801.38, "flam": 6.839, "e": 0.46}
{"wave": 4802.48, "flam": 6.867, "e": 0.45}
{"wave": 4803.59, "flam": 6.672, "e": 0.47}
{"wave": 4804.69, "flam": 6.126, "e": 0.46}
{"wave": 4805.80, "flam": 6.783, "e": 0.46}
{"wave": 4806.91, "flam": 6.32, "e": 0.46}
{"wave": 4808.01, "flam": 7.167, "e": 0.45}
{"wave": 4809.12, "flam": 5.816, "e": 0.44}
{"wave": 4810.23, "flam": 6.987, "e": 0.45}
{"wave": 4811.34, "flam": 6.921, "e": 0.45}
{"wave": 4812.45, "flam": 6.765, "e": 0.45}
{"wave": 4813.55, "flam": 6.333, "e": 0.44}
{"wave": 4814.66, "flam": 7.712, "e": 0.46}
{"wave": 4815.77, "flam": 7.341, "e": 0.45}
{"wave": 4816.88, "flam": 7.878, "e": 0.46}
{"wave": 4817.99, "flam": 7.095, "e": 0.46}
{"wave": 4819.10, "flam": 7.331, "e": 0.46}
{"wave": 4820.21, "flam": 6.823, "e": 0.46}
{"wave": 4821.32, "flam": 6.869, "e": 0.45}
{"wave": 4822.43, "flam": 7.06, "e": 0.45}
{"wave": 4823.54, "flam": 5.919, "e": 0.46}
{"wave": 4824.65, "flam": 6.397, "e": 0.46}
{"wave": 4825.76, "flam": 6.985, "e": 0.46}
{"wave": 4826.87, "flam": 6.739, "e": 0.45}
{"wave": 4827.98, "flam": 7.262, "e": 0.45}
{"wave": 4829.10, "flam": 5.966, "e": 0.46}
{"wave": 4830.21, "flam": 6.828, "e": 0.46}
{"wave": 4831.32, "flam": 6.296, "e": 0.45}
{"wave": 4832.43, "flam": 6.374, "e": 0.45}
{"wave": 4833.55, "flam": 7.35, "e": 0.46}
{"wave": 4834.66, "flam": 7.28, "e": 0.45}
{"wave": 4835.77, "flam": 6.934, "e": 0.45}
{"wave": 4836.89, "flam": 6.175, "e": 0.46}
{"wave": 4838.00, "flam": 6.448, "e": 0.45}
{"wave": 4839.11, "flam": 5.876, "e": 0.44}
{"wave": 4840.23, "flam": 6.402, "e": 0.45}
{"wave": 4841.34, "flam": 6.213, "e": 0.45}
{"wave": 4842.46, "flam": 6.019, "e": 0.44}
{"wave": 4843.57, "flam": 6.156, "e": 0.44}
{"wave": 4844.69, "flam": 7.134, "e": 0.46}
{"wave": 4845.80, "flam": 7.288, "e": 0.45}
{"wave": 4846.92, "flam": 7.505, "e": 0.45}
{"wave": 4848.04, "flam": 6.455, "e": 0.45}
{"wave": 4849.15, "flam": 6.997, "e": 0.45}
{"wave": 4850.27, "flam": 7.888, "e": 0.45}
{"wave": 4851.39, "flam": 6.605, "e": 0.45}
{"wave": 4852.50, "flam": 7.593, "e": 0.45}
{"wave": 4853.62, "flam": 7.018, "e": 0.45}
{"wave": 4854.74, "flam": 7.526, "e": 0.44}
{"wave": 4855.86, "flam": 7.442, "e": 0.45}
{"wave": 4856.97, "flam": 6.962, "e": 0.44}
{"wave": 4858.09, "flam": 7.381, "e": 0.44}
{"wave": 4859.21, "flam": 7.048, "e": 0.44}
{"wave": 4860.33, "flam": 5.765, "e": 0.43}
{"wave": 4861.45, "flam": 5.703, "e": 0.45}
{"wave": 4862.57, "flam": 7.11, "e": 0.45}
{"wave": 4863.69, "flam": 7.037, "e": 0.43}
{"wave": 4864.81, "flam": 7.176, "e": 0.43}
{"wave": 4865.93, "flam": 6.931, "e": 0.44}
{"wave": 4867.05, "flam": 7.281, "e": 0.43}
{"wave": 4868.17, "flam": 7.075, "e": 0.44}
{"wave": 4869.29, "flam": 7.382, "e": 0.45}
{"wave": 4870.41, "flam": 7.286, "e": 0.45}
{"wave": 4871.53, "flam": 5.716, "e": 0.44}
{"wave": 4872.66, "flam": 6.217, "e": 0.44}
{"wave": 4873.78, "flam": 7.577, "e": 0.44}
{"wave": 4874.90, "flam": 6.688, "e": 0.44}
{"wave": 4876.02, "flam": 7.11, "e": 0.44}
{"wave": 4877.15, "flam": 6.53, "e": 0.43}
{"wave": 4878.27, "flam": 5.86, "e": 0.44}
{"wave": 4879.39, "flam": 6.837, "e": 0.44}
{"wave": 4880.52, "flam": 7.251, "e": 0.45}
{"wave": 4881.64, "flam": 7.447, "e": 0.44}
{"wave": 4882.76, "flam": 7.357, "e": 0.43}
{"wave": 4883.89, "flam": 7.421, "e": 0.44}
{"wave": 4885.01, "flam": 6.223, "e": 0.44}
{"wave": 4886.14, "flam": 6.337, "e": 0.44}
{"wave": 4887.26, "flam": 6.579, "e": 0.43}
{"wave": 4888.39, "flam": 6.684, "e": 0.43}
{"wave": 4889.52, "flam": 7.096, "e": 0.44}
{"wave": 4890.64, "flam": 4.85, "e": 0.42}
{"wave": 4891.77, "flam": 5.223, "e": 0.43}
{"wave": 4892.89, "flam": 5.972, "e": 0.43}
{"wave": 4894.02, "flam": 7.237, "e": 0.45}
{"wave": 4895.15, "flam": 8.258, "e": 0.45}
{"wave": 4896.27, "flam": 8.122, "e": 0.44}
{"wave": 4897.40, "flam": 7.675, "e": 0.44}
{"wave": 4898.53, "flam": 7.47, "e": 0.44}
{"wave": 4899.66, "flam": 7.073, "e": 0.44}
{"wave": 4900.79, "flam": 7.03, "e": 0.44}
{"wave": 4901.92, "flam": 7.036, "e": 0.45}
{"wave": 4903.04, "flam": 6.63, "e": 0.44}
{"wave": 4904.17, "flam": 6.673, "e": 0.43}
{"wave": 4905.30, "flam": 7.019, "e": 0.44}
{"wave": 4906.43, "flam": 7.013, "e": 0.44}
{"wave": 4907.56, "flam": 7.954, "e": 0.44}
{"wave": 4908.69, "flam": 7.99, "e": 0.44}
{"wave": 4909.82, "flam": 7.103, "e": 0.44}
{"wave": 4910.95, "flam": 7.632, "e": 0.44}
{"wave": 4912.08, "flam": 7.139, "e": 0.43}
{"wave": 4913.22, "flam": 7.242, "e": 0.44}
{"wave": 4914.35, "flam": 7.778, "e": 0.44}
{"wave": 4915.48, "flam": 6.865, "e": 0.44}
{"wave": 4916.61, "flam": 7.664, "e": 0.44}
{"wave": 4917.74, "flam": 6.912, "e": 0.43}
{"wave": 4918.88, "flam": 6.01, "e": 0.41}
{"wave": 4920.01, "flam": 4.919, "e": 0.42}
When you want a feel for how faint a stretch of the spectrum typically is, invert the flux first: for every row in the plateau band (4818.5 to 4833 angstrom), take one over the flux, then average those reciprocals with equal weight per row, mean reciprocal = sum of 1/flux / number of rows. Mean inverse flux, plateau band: 0.150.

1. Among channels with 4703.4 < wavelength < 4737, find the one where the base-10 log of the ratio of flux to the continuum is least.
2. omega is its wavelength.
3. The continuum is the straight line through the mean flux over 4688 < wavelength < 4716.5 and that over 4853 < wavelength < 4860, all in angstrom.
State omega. 4707.23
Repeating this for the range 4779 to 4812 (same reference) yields 4783.72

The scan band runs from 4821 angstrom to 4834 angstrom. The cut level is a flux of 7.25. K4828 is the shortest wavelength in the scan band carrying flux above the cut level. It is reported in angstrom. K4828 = 4827.98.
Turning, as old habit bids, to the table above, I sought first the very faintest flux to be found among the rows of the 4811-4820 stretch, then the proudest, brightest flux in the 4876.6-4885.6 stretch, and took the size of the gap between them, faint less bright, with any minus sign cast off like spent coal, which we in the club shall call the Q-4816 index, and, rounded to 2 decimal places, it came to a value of 1.11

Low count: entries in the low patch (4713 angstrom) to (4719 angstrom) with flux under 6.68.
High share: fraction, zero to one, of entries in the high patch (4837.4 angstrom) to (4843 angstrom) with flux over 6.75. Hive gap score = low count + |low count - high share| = 2.0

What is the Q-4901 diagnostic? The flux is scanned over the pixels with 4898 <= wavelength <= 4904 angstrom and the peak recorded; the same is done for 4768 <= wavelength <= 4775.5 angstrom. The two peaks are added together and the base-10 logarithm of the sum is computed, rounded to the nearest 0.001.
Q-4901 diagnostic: 1.147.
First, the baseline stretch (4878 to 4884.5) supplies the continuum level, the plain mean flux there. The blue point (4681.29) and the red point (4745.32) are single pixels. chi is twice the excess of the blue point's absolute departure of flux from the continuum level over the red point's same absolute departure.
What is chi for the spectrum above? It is 1.6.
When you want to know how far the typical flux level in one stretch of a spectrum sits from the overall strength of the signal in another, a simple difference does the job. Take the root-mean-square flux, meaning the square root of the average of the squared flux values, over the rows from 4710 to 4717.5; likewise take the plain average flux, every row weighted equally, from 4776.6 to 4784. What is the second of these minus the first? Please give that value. -1.7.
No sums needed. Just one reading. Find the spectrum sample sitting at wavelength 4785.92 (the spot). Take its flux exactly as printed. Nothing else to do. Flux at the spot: 6.011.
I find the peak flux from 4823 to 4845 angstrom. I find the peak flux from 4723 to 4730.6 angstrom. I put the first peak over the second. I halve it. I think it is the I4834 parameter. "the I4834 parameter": 0.43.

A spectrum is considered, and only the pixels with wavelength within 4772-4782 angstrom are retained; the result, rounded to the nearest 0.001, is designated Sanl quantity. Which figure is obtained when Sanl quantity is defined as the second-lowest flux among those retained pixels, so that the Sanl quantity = 5.576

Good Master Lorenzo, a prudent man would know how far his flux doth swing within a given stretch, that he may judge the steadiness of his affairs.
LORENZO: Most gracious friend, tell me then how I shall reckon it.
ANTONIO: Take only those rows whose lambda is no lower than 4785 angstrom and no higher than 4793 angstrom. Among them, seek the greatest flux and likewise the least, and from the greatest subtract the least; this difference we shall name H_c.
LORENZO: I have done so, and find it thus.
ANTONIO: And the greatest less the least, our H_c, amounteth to 2.24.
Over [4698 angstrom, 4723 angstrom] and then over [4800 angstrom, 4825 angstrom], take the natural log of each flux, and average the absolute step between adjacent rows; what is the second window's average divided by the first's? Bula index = 0.83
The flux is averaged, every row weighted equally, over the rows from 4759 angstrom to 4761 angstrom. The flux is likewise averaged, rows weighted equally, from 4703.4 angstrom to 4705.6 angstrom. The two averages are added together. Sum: 13.1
